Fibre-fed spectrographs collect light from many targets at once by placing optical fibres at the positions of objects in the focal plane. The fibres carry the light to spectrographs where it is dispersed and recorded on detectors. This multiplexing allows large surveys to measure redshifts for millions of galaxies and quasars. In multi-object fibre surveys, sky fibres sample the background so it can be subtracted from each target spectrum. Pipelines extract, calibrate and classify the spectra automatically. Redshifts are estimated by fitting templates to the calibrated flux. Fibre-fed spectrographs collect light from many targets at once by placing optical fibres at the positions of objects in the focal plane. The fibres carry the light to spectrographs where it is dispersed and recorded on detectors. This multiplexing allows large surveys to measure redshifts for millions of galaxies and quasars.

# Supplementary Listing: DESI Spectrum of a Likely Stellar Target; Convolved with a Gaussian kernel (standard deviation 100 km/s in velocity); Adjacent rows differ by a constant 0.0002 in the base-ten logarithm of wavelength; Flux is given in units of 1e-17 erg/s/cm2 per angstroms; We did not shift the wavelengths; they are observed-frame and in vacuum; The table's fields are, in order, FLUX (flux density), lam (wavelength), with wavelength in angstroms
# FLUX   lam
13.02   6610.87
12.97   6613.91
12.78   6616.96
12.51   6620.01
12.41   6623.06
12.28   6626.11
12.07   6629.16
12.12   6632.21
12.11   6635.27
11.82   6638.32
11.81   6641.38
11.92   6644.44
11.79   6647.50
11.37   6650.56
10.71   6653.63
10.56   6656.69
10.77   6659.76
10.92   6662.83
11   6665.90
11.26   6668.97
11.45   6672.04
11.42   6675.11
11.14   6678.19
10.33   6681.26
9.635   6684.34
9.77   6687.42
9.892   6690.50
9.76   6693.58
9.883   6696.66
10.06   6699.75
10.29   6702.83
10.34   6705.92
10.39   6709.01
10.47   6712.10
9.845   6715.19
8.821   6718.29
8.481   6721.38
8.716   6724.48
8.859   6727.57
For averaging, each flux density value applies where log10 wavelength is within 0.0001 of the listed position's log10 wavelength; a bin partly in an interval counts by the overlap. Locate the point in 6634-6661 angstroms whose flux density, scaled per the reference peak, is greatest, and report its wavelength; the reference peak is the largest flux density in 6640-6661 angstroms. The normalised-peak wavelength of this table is 6635.27 angstroms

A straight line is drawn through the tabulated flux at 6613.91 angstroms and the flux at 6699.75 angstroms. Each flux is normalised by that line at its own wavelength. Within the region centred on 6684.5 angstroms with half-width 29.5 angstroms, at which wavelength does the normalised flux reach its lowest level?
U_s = 6684.34 angstroms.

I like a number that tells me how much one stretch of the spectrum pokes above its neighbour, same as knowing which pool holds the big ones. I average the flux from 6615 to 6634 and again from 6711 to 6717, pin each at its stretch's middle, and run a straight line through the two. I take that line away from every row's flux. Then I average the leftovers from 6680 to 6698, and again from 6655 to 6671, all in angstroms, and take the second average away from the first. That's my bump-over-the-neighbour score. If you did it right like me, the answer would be -0.38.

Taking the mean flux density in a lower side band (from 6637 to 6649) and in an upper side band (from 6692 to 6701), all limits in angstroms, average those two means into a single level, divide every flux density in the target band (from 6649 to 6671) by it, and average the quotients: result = 1.01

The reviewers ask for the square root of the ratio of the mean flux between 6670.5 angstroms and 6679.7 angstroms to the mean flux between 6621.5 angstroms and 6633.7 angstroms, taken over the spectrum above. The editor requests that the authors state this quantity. 0.963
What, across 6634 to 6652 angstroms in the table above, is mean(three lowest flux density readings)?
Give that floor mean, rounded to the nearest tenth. 11.7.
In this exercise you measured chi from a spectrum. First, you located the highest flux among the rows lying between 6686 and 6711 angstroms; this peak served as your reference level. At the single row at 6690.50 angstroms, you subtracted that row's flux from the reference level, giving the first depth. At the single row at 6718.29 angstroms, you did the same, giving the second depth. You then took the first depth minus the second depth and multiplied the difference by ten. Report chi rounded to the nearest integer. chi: -11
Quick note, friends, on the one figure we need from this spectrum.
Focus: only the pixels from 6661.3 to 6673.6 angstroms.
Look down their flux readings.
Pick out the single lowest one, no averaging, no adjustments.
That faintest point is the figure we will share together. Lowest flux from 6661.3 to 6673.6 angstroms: 10.92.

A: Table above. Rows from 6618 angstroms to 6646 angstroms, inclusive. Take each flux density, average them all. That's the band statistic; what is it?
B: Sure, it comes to 12.1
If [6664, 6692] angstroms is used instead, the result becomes 10.7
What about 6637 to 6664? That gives 11.3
